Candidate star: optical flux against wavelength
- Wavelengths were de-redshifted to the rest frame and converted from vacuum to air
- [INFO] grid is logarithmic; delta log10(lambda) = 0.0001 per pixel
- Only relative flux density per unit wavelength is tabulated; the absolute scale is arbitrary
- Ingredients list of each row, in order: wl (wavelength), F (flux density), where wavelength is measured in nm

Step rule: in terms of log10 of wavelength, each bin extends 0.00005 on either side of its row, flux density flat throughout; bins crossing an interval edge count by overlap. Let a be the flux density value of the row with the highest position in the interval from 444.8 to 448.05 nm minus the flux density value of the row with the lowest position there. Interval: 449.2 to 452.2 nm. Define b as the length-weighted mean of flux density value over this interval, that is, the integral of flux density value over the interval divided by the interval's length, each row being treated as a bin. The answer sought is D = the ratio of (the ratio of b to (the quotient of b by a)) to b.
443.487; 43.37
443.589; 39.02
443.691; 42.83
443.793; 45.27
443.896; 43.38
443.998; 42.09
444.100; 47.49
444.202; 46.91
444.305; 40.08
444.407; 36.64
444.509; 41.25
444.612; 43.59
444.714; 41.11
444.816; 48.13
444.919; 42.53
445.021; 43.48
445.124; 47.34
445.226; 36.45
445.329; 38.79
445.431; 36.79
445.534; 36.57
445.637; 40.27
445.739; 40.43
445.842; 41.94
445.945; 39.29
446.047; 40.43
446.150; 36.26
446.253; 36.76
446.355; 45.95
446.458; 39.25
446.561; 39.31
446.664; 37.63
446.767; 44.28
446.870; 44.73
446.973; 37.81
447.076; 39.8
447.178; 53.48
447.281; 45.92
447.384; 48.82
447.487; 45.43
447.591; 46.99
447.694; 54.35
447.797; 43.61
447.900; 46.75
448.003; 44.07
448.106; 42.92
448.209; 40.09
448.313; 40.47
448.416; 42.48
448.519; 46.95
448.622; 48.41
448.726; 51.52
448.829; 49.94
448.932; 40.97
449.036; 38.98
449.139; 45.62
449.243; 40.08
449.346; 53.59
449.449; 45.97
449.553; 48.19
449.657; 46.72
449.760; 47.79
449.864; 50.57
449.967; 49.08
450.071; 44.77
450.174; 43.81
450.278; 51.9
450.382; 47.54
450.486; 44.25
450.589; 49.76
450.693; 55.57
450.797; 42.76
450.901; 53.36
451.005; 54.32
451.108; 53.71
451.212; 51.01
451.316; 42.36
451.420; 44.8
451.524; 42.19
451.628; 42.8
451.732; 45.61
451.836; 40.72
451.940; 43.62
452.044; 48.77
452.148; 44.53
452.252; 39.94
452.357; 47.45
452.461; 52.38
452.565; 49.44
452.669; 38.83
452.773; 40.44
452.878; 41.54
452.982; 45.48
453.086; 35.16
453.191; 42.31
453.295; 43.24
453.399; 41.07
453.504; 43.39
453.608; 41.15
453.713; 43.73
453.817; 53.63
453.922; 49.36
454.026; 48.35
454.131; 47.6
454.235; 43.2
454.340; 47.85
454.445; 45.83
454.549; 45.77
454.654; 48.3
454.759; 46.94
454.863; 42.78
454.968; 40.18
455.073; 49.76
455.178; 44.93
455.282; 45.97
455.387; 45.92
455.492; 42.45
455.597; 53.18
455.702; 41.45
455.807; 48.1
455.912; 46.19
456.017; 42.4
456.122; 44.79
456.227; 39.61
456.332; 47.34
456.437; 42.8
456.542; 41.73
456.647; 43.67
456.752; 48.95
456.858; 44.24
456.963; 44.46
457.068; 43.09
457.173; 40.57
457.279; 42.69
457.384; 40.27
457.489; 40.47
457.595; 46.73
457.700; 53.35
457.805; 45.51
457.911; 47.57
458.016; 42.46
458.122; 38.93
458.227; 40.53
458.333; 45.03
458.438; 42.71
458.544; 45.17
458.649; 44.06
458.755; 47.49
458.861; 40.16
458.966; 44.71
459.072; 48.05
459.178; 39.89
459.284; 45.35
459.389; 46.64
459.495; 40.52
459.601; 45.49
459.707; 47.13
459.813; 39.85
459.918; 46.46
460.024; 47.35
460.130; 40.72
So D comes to -0.09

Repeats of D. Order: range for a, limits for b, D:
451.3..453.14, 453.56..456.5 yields -0.16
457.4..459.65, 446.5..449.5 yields 0.11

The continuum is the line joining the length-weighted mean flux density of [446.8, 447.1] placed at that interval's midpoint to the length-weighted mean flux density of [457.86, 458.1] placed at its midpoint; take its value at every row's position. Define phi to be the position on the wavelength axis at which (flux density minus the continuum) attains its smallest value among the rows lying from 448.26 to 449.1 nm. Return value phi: 449.036 nm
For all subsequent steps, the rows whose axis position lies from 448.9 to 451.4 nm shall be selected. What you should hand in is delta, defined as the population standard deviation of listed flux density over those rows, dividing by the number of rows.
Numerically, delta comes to 4.7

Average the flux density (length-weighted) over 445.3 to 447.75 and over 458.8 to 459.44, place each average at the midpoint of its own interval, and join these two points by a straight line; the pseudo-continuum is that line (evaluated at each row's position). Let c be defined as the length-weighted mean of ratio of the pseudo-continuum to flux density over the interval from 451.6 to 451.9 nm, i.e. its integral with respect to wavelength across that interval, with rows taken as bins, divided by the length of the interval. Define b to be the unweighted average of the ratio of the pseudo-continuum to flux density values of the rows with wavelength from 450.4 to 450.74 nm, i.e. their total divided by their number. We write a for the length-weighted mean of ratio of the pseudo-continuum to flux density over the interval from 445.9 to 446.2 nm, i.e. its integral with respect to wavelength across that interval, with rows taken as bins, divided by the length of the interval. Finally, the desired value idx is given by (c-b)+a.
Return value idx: 1.23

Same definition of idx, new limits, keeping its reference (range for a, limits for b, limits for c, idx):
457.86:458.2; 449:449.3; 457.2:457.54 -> 1.08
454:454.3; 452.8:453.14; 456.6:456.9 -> 0.83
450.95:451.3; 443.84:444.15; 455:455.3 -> 0.83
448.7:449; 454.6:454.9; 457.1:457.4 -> 1.03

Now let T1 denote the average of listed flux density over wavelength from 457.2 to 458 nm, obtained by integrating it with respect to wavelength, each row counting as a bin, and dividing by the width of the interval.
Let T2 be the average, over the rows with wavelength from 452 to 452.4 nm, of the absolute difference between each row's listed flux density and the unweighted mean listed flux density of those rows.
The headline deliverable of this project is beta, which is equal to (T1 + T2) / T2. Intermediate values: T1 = 44.9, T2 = 2.9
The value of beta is 16.3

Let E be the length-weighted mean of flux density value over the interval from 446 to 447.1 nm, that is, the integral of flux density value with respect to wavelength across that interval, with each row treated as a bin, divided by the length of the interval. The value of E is 40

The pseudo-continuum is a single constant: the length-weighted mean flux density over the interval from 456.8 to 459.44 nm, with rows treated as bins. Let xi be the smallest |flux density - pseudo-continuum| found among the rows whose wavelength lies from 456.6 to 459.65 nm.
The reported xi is 0.05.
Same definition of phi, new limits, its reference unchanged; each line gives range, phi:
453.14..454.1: 453.399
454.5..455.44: 454.968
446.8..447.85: 446.973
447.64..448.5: 448.209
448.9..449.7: 449.036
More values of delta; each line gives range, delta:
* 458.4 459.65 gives 2.7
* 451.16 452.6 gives 3.7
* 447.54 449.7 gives 4.3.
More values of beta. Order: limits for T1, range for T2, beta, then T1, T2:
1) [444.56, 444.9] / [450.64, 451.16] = 13.0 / 44.1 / 3.7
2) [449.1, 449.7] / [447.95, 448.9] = 14.1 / 46.7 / 3.6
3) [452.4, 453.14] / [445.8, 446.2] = 26.4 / 43.4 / 1.7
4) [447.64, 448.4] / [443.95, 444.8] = 17.5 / 44.5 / 2.7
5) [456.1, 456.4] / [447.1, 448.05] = 15.6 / 43.8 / 3.0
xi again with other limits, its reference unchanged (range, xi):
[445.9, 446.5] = 1.94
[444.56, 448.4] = 0.06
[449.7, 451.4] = 0.20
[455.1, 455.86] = 0.92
